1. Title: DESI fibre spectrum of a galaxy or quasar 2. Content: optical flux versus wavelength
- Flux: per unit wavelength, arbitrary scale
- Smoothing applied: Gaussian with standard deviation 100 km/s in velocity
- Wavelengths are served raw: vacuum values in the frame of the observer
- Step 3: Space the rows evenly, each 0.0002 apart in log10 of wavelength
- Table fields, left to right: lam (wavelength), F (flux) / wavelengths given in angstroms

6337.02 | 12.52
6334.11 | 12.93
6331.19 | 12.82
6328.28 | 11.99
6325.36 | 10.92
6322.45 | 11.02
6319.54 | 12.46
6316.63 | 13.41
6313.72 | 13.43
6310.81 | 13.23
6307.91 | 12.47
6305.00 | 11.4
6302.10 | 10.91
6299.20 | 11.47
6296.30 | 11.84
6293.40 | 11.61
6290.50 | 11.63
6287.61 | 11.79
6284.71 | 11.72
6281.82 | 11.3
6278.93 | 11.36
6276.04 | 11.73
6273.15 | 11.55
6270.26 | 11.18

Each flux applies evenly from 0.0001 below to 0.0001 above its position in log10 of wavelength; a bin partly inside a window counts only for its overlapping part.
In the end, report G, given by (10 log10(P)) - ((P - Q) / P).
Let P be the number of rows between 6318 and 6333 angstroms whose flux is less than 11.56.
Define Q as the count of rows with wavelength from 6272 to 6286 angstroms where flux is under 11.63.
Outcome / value 3.5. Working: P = 2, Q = 3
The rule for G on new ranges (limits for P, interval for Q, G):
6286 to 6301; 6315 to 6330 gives 1.0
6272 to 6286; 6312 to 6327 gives 4.4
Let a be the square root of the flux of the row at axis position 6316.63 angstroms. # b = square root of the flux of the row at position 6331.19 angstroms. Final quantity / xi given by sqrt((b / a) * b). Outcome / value 1.87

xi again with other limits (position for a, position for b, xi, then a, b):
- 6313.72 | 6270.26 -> 1.75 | 3.66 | 3.34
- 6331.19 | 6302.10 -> 1.75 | 3.58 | 3.30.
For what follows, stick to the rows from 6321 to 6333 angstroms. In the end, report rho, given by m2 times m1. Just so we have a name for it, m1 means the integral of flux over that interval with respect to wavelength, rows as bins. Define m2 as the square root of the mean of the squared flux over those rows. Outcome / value 1648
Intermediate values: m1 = 141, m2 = 11.7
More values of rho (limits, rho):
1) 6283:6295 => 1638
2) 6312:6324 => 1905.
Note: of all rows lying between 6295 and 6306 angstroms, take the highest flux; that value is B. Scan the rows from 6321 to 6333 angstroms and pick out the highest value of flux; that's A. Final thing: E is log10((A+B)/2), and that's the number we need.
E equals 1.09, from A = 12.82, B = 11.84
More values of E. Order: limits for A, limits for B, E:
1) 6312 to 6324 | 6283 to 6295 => 1.10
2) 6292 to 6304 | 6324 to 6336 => 1.09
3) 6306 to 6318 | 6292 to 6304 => 1.10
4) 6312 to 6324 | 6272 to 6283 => 1.10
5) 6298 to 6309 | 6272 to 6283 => 1.08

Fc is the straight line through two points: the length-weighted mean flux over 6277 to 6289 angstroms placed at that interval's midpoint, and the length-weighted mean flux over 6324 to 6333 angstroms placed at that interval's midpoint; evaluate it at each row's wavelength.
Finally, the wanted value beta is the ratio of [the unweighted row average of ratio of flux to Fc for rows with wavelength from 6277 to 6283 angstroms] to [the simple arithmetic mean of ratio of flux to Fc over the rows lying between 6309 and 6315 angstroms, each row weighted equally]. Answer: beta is 0.87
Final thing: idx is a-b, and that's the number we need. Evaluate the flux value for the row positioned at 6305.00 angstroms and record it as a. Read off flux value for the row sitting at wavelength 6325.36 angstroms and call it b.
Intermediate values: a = 11.4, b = 10.92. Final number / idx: 0.5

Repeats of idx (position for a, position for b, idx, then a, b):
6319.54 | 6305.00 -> 1.1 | 12.46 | 11.4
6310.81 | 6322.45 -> 2.2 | 13.23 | 11.02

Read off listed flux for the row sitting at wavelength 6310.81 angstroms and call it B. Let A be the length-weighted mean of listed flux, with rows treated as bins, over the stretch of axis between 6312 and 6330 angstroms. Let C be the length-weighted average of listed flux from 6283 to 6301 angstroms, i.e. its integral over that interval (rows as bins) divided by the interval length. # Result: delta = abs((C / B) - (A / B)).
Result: 0.043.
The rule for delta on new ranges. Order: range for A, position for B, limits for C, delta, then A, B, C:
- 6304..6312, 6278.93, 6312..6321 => 0.062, 12.4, 11.36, 13.1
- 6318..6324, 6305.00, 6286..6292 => 0.004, 11.8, 11.4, 11.7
